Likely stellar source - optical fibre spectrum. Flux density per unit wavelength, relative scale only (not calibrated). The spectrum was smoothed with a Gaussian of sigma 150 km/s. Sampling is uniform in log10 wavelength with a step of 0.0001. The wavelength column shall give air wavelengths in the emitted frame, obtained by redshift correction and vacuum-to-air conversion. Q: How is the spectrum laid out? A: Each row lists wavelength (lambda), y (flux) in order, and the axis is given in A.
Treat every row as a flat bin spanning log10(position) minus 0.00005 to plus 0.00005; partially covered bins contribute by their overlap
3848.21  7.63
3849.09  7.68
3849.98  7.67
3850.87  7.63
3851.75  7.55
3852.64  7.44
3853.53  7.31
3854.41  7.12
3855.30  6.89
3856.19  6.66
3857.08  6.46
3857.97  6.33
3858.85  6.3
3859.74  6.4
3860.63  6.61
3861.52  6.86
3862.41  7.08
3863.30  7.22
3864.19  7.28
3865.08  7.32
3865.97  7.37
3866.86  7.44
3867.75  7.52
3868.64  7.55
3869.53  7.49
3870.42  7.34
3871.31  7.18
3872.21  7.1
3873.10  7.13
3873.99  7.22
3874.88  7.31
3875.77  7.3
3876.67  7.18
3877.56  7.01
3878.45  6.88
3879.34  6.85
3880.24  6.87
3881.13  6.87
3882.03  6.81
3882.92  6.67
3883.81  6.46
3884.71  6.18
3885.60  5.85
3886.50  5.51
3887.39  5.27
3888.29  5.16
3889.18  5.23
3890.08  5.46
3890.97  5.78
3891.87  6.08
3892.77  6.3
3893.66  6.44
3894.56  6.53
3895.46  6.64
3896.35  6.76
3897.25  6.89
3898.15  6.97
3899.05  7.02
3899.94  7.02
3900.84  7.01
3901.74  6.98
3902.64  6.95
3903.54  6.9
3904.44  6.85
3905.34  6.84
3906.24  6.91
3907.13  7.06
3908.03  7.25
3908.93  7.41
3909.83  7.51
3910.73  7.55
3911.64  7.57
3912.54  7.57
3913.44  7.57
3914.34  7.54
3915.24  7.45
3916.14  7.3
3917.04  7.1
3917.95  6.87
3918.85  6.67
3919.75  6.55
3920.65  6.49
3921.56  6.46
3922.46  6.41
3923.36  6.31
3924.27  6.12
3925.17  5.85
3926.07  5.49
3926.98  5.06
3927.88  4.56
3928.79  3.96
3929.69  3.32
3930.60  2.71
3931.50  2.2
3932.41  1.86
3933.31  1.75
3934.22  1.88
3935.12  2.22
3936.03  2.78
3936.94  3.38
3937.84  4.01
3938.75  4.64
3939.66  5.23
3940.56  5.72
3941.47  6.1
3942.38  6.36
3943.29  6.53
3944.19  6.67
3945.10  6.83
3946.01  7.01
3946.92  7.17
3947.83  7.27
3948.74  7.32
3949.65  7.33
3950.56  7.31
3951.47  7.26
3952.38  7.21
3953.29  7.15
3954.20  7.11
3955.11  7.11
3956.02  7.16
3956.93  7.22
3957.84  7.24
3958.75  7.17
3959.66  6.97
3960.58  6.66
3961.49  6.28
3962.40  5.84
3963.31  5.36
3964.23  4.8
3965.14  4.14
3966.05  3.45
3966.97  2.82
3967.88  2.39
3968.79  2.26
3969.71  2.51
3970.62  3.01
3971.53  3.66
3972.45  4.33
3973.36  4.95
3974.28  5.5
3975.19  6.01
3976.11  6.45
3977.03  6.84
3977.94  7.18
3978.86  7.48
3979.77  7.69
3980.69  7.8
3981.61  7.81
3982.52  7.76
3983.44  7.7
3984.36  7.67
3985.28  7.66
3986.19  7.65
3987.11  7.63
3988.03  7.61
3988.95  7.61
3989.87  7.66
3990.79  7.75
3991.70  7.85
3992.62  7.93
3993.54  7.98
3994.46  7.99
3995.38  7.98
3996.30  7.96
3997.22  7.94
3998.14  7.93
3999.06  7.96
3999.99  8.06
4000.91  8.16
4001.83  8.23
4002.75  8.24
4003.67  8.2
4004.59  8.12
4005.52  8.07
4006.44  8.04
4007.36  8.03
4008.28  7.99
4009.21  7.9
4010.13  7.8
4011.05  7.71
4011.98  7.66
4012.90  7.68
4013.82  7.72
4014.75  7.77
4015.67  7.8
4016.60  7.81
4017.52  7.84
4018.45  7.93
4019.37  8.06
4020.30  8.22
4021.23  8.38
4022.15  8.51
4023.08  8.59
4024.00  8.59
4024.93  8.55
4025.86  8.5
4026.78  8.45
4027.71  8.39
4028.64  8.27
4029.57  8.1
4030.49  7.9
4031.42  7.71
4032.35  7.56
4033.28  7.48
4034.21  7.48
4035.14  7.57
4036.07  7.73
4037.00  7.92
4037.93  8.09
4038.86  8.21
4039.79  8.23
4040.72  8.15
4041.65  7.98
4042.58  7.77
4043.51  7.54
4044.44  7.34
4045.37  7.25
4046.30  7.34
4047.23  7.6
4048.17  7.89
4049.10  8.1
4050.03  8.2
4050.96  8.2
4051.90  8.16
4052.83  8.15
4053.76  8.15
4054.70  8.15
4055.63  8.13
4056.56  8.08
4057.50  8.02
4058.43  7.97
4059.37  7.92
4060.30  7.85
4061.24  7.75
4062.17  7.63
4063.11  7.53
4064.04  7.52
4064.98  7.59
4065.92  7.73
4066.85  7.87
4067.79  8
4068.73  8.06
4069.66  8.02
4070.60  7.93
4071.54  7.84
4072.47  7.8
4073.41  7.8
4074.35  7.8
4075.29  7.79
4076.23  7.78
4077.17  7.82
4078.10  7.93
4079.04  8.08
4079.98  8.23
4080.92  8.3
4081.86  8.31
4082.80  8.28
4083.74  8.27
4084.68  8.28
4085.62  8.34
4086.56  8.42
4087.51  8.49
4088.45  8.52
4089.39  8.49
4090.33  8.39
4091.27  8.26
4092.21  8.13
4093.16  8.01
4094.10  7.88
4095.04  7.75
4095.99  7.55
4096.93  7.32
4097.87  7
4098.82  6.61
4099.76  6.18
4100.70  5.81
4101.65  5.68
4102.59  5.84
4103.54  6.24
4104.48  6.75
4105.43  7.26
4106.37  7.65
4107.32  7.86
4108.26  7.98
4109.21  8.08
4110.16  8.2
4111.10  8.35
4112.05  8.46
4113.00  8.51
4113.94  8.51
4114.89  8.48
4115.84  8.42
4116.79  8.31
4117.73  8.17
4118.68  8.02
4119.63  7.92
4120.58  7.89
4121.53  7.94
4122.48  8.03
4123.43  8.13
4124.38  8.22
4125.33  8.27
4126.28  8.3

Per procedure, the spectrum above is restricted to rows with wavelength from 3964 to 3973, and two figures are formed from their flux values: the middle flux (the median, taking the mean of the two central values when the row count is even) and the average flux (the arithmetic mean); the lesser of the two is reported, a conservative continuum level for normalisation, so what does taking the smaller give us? 3.2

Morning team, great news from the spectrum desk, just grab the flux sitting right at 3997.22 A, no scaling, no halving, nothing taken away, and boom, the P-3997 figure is 7.94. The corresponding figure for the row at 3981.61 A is 7.81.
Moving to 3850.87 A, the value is 7.63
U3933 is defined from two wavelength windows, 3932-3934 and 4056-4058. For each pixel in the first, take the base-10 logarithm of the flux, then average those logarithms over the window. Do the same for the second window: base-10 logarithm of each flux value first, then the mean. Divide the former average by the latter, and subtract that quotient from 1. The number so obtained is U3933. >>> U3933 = 0.72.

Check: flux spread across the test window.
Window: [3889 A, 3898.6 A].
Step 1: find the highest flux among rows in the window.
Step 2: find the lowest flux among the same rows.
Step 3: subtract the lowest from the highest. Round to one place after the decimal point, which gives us 1.7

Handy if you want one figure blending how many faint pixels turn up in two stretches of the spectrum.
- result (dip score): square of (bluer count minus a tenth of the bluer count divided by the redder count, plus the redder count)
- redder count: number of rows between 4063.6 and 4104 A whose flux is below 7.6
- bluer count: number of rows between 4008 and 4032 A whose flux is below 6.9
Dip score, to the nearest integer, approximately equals 121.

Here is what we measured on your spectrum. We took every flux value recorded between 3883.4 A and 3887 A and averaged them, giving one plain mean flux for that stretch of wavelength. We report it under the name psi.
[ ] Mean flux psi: 6.0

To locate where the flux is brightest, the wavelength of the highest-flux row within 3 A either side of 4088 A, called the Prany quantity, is 4088.45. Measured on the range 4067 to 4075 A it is 4068.73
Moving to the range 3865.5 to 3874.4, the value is 3868.64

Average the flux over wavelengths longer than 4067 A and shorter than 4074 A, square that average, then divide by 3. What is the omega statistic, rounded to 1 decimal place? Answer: 20.9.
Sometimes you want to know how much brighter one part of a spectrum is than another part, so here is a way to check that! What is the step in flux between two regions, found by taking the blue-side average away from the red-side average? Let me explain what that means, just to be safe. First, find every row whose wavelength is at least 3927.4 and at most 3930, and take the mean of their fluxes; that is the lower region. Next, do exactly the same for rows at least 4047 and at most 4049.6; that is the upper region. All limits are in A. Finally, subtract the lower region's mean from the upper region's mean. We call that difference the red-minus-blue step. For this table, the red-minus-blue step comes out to 3.9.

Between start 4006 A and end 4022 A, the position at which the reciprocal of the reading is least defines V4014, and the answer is 4021.23 A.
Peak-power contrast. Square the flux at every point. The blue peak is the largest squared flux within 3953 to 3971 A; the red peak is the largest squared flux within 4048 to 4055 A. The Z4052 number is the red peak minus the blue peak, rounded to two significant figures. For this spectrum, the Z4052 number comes 15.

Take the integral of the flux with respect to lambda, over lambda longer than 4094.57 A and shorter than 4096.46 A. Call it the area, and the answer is 14.4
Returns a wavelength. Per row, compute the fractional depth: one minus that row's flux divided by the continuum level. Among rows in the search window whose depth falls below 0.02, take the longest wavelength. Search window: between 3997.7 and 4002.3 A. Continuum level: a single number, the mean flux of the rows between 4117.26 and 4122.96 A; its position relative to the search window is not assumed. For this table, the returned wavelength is 4001.83 A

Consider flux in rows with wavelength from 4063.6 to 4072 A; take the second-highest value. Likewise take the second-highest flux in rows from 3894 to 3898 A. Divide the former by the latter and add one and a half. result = 2.69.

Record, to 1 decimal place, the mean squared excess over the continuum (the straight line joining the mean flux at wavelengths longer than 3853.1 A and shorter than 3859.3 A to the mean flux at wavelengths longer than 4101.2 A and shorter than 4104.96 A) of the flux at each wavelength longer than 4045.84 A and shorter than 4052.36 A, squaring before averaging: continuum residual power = 2.9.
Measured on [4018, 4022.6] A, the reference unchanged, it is 3.6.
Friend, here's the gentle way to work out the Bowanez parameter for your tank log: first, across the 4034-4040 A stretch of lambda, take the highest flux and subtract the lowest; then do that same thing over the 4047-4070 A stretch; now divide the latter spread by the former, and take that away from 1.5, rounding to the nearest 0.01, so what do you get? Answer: 0.59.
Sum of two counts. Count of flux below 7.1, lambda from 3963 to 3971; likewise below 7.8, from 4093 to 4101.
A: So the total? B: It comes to 16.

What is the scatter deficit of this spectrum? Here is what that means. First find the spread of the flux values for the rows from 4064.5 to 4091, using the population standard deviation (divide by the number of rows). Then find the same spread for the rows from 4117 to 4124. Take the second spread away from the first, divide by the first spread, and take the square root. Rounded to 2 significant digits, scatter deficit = 0.80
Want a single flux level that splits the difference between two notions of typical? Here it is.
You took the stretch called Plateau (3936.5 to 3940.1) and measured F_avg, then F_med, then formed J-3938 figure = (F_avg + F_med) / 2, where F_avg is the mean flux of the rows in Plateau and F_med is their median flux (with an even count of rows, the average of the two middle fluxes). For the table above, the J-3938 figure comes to 4.3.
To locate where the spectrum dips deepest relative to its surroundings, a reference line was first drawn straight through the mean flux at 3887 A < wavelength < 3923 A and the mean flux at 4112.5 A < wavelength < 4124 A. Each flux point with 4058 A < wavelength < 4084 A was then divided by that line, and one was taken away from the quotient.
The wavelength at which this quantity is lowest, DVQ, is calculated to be 4064.04 A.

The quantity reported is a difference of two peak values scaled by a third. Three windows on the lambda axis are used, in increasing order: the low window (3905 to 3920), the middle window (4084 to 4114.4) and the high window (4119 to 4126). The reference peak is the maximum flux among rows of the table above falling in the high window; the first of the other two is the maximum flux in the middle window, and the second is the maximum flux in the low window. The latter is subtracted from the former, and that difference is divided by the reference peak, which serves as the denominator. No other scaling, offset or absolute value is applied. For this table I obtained 0.11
